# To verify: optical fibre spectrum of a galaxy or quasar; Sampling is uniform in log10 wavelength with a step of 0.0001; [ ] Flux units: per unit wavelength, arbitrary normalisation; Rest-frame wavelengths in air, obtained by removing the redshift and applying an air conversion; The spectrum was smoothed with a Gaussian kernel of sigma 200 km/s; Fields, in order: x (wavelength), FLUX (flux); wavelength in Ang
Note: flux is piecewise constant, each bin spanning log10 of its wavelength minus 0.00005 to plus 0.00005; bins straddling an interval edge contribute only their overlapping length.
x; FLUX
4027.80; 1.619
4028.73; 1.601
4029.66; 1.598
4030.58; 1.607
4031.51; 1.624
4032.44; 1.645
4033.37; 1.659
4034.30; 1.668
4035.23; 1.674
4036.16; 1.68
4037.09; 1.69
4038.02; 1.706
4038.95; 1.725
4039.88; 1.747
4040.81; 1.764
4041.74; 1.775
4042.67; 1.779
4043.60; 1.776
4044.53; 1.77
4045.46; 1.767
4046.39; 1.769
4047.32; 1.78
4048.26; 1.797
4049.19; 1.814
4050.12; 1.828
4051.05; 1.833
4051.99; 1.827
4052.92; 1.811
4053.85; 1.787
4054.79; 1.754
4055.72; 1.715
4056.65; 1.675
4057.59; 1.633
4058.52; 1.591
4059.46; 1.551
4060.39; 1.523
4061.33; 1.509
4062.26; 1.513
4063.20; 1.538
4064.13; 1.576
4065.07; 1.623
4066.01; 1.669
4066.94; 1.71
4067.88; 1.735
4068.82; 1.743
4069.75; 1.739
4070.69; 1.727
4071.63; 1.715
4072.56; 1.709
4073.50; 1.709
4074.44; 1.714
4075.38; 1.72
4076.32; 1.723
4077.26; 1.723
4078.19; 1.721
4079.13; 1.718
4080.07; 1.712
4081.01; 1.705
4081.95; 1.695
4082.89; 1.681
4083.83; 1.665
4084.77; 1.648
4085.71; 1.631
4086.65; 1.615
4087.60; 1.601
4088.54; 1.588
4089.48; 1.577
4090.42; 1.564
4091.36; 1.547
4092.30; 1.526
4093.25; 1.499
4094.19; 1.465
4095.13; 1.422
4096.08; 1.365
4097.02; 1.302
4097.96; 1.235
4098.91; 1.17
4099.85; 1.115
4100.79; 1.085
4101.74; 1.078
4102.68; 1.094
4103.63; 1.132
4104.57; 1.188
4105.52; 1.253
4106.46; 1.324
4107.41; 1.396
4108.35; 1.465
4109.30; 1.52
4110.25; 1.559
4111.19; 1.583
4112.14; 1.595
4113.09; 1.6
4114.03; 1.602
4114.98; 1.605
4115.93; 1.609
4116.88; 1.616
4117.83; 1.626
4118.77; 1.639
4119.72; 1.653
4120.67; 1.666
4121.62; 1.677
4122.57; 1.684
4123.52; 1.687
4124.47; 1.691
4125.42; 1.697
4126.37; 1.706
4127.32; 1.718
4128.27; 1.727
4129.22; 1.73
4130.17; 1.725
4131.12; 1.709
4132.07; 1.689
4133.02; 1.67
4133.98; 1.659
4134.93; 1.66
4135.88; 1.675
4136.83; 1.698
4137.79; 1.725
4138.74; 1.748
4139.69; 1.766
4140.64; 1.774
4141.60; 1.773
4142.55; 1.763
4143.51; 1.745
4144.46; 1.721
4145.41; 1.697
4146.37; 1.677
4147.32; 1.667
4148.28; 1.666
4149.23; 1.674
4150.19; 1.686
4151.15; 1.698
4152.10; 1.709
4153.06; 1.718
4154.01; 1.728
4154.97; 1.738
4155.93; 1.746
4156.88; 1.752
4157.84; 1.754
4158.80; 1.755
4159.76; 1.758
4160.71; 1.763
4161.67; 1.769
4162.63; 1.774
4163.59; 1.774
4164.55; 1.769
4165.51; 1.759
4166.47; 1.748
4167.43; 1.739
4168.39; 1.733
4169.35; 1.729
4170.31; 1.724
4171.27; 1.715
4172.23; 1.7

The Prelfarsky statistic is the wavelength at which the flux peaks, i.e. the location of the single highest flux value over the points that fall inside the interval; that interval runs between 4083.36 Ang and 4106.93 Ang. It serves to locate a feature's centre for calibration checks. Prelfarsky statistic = 4083.83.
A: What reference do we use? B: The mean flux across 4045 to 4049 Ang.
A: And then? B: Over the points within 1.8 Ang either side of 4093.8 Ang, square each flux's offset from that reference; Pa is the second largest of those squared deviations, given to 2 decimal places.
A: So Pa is 0.10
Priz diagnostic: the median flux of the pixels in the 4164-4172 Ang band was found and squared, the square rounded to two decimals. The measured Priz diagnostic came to 3.01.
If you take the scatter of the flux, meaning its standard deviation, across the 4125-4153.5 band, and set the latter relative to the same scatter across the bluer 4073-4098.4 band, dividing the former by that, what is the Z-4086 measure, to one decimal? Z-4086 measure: 0.2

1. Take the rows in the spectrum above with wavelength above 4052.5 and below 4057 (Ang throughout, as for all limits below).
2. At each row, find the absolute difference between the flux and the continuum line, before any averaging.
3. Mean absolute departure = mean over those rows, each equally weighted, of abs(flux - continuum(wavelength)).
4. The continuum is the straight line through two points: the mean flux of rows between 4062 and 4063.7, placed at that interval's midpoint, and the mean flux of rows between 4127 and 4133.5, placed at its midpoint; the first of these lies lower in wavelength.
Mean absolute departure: 0.24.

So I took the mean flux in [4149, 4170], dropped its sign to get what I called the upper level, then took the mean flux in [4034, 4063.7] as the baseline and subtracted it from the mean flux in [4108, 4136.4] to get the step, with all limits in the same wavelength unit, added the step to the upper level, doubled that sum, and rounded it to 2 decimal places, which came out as 3.35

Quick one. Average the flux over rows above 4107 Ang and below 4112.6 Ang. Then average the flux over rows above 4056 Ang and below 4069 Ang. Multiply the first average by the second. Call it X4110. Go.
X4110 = 2.45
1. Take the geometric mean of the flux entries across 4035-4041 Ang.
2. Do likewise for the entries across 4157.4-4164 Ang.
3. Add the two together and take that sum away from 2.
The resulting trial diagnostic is -1.48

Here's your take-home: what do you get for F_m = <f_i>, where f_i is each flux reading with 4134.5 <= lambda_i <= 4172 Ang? 1.73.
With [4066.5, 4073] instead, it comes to 1.73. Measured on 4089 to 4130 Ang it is 1.49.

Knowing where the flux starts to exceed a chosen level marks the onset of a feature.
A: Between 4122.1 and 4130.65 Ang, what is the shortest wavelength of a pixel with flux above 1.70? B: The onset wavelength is 4126.37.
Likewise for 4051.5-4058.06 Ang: 4051.99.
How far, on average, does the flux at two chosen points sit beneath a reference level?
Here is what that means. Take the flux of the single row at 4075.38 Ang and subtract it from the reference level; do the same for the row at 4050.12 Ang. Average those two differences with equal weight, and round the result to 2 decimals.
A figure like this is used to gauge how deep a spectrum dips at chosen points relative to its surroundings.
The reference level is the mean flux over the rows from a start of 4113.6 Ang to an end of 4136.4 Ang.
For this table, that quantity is -0.10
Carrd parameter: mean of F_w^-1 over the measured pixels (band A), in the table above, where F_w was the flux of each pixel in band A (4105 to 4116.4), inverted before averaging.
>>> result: 0.667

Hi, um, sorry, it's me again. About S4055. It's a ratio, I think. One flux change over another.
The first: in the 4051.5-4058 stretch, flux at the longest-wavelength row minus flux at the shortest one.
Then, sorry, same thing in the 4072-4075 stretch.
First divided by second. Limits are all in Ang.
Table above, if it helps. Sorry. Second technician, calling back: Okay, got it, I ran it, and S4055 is -39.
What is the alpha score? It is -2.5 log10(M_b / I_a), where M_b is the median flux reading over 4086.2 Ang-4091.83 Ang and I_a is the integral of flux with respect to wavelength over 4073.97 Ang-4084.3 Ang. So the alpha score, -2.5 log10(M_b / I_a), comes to 2.6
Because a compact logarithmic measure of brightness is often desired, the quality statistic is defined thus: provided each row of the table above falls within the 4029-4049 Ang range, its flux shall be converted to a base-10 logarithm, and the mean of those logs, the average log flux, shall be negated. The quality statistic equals -0.234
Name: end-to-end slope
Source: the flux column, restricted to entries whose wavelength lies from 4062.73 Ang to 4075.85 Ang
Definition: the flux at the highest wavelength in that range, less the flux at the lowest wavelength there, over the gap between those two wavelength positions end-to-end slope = 0.0149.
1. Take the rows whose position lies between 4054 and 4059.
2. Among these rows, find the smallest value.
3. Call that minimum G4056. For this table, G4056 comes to 1.591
